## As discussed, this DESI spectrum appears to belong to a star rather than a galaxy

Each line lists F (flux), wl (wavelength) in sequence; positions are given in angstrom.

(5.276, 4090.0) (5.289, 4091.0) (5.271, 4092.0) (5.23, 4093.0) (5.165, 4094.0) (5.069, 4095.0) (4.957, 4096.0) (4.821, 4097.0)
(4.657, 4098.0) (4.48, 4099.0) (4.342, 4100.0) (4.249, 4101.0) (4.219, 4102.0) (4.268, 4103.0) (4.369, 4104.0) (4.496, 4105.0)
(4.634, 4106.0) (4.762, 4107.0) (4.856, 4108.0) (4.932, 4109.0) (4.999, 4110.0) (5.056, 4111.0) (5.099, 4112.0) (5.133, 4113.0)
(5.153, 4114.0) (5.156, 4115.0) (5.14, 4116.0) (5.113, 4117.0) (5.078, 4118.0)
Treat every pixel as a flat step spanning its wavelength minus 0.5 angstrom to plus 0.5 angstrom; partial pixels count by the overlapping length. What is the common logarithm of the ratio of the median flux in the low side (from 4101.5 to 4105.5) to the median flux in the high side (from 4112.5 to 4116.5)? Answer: -0.076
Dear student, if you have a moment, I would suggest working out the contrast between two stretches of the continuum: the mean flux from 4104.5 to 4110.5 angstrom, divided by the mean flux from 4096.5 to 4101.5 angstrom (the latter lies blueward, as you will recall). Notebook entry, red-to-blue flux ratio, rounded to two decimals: 1.06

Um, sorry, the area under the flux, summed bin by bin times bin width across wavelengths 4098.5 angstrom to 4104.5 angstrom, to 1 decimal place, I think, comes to 25.9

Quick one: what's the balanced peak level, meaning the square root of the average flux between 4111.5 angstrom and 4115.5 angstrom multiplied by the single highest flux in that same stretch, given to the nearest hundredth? 5.15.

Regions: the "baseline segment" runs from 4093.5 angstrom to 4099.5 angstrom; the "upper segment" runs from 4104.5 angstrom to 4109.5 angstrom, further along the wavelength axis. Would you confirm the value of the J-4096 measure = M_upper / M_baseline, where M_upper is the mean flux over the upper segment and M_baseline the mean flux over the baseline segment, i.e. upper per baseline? 0.97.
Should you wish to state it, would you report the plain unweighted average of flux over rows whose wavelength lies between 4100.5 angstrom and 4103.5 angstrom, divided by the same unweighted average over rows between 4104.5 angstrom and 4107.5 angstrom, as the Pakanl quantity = 0.92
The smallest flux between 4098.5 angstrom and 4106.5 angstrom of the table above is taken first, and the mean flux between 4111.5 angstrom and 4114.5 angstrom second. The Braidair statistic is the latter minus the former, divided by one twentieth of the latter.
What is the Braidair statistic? 3.5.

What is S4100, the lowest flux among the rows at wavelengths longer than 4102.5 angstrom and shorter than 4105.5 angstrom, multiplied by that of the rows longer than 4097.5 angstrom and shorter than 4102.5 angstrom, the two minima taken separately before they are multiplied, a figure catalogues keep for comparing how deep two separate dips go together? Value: 18.0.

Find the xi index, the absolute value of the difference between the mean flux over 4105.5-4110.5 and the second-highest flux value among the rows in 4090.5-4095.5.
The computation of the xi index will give 0.43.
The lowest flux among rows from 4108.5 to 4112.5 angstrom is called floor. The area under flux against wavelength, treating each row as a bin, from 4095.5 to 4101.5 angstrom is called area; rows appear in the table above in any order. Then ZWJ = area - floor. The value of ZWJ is 23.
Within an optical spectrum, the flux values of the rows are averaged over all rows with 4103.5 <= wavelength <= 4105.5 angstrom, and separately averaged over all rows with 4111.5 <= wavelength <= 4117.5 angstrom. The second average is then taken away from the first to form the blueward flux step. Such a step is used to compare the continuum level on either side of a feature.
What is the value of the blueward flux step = -0.70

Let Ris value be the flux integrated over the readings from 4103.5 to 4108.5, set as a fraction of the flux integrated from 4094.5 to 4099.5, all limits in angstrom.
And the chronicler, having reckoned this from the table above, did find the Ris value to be 0.96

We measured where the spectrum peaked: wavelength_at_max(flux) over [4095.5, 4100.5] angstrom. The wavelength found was 4096.0 angstrom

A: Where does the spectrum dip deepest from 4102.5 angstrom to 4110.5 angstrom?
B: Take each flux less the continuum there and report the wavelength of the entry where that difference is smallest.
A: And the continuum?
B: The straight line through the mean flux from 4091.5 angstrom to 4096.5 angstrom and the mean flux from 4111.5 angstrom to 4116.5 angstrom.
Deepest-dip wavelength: 4103.0 angstrom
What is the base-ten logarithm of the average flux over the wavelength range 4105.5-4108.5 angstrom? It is 0.68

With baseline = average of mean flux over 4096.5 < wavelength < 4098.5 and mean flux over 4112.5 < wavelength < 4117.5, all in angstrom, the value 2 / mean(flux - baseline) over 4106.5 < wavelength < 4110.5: -39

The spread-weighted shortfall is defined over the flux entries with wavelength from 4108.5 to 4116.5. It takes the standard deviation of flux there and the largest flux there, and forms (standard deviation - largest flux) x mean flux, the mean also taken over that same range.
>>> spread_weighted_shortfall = -25.8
